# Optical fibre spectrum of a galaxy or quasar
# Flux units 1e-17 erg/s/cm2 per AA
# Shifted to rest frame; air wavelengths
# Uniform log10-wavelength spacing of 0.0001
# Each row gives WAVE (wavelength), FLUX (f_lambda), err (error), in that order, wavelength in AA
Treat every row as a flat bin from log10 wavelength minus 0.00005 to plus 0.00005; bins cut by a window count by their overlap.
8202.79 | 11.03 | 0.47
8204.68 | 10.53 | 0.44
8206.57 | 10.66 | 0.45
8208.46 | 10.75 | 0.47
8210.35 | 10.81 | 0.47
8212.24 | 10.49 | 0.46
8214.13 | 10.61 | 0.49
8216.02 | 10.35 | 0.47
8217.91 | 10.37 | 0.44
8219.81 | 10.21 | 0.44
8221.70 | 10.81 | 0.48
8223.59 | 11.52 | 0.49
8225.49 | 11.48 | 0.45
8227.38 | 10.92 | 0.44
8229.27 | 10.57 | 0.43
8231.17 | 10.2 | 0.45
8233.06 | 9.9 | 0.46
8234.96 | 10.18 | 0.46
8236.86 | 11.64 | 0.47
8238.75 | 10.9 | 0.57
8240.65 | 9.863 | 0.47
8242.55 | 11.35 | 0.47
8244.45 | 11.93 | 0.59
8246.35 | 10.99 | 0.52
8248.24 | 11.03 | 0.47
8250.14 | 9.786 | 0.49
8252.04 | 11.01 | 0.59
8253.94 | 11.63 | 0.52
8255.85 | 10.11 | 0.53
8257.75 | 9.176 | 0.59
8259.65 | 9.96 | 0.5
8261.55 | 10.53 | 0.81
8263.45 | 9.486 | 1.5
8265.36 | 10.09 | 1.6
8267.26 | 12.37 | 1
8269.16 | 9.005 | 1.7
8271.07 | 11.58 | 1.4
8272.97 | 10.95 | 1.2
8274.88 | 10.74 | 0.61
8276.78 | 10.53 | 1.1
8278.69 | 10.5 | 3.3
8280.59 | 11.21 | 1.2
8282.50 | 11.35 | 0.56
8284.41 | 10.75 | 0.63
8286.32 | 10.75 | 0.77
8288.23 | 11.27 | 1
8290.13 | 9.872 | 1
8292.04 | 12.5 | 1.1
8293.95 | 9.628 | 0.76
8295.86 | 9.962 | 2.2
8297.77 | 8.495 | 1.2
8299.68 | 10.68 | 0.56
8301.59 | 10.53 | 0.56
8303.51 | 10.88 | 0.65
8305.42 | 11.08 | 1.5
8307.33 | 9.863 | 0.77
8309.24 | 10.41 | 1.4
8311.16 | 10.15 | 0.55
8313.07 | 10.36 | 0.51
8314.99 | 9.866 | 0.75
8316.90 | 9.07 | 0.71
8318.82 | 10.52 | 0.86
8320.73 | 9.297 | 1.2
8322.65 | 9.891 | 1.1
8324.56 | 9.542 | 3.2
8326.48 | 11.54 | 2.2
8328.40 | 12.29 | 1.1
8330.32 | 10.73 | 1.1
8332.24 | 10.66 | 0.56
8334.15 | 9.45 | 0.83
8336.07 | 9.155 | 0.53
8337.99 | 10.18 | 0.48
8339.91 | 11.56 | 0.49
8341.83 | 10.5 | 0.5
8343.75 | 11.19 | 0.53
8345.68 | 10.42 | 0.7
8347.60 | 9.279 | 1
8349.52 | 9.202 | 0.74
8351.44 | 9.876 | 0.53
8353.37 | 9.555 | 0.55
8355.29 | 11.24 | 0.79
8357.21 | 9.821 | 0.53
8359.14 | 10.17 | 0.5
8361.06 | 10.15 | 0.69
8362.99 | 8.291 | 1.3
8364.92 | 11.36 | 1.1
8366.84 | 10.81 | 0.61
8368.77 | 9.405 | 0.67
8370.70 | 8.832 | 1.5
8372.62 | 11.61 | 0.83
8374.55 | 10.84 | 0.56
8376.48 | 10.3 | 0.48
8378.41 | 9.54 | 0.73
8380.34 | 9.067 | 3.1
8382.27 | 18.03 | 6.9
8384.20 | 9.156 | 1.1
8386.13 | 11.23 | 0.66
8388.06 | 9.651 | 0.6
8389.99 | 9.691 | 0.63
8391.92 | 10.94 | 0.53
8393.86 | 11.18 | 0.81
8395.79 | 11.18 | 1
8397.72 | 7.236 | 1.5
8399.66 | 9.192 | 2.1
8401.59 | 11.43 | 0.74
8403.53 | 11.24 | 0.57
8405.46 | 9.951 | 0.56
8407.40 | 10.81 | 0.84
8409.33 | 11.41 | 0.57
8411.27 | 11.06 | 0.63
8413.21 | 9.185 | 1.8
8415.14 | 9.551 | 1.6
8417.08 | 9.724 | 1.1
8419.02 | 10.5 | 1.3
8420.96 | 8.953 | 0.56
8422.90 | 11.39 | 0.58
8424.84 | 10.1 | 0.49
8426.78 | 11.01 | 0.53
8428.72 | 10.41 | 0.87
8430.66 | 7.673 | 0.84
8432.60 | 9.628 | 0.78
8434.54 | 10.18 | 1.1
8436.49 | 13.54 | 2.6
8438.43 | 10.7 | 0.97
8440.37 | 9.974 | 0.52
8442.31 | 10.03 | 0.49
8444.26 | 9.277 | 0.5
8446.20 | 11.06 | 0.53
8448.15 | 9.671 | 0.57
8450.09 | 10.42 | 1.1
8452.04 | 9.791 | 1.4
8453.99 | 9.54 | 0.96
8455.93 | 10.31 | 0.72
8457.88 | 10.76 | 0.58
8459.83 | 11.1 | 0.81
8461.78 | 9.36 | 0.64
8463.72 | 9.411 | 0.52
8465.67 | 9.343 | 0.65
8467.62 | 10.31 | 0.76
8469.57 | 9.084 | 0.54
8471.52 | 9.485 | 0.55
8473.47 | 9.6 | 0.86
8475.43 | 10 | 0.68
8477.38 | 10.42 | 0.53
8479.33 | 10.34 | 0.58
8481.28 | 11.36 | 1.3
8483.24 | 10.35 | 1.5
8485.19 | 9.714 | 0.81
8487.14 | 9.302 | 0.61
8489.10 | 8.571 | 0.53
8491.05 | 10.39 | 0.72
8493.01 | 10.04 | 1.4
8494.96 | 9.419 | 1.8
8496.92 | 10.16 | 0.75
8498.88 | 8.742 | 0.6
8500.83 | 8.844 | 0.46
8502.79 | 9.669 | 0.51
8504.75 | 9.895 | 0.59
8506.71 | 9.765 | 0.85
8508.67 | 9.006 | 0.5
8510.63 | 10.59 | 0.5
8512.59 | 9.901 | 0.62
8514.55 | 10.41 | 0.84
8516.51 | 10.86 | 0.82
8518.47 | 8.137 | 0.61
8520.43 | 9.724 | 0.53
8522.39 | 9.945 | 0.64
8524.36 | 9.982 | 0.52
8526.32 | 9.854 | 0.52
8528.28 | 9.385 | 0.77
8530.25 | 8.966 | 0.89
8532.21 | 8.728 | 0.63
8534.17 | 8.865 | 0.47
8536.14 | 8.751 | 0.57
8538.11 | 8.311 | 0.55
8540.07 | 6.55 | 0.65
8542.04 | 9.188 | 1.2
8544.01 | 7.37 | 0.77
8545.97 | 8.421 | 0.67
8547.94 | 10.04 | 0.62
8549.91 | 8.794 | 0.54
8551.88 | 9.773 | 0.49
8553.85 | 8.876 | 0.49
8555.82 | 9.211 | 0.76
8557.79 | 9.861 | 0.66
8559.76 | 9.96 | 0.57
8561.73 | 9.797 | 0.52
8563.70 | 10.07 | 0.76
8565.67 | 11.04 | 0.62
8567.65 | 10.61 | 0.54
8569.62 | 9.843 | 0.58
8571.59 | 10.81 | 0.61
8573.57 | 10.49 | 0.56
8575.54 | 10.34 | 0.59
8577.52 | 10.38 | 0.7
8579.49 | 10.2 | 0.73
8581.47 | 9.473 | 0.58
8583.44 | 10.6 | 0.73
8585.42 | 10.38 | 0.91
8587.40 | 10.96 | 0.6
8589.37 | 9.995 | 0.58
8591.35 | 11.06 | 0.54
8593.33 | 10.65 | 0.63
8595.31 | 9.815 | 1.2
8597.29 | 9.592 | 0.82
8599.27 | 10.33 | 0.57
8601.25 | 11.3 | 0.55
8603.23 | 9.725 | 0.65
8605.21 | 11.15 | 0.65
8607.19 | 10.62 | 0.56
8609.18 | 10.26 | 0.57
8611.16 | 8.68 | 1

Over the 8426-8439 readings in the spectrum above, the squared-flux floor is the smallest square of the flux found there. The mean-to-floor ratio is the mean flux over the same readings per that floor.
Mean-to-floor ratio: 0.177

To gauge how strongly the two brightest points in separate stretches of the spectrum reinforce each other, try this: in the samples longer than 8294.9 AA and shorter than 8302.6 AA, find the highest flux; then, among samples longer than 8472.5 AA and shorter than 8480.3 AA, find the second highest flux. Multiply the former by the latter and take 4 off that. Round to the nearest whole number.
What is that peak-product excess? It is 106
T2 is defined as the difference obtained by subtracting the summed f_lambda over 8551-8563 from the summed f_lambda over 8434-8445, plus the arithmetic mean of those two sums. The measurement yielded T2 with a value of 67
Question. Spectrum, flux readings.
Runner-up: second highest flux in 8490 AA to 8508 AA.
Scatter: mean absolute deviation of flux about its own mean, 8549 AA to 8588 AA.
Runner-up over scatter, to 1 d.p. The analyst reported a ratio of 20.0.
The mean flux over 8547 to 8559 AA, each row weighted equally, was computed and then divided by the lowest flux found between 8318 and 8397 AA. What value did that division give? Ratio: 1.14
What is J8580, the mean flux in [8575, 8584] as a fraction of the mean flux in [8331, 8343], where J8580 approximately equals 0.99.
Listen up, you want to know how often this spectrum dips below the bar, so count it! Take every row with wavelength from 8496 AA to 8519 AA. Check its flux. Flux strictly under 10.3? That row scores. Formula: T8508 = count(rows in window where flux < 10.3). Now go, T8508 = 9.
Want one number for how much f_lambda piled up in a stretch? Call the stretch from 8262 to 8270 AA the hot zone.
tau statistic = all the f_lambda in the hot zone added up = 41.0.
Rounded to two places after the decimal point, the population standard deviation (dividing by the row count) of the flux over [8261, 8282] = 0.89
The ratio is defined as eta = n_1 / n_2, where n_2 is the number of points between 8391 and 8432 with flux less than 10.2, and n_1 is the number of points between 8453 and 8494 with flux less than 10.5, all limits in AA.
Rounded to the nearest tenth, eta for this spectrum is 2.0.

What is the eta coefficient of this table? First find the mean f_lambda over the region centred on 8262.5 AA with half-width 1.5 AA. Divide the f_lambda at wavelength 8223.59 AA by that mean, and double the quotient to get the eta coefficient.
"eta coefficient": 2.30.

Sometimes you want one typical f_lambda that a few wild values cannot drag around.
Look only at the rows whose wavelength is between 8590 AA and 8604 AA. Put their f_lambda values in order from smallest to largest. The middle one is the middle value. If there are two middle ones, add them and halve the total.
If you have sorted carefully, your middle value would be 10.3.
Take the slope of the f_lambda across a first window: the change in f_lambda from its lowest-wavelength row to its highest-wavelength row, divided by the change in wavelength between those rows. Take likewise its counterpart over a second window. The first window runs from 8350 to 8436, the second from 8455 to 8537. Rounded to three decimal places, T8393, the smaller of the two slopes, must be -0.019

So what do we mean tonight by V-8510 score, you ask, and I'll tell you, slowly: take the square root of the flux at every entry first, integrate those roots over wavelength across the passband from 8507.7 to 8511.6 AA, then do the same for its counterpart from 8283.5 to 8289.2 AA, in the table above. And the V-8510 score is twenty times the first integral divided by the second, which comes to 13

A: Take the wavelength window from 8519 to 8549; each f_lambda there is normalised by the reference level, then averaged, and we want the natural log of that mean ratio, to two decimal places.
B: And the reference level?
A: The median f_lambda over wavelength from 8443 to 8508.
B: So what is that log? -0.09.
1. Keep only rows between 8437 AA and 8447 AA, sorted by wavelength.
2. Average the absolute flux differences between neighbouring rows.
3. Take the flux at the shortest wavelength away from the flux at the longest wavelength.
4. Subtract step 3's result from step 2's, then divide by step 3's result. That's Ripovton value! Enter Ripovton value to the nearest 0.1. 1.3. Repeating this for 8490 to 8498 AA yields -3.5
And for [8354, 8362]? -1.5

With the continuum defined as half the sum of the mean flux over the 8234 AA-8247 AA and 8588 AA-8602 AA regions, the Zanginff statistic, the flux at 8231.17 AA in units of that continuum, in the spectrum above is 0.95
